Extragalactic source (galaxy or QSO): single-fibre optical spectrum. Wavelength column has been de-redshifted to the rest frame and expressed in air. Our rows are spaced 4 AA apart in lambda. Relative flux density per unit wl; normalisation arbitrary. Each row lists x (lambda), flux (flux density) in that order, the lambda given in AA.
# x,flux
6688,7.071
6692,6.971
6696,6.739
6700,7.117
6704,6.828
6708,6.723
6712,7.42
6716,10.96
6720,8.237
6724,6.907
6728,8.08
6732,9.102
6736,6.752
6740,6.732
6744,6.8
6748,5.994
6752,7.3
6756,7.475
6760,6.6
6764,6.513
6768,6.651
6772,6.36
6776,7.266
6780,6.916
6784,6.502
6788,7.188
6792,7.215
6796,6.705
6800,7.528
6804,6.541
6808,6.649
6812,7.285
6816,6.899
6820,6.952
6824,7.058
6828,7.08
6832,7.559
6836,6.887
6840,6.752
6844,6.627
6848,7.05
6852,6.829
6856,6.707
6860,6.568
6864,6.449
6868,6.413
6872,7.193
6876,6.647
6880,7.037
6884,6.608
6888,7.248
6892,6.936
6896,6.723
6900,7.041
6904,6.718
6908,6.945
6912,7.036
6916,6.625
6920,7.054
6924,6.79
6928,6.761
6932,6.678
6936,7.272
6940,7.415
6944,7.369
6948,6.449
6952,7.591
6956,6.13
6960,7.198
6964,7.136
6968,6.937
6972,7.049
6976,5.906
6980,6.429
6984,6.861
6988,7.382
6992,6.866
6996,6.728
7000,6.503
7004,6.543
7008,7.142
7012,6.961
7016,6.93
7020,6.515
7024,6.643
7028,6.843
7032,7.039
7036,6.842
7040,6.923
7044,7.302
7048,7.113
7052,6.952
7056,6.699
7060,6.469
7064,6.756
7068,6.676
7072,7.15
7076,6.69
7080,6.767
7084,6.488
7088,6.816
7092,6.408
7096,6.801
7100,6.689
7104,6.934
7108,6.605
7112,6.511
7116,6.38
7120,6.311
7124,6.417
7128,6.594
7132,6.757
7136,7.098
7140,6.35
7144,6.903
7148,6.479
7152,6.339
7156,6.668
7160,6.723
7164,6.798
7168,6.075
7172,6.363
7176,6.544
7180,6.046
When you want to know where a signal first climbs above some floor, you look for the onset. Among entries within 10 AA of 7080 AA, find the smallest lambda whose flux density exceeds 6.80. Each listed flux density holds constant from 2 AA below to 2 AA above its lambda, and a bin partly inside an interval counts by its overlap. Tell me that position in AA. 7072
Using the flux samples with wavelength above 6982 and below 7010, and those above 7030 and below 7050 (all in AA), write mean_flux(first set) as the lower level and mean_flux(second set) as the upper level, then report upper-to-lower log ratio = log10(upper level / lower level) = 0.011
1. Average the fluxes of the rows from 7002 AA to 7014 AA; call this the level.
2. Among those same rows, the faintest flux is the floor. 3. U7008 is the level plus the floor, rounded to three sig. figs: 13.4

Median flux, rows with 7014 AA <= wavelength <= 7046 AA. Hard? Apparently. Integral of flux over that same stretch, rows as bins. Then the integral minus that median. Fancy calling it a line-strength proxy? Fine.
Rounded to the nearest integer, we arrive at 213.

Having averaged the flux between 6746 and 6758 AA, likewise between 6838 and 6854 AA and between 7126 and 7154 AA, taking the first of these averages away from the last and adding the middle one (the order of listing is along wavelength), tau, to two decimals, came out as 6.54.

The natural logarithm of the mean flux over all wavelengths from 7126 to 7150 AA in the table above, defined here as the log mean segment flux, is 1.90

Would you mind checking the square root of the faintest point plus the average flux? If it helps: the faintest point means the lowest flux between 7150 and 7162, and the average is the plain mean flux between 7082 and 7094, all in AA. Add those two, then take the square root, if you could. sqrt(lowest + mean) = 3.59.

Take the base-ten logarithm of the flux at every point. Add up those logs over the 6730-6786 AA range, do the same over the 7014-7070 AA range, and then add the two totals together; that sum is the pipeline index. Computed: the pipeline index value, 23.4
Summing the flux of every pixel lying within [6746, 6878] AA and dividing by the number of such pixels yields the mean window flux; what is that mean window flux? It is 6.86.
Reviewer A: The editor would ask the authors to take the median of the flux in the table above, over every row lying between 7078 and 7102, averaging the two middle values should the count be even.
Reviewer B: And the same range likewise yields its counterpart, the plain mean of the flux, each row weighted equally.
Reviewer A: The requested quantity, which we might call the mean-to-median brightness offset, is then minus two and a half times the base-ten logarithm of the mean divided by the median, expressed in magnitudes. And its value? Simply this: 0.011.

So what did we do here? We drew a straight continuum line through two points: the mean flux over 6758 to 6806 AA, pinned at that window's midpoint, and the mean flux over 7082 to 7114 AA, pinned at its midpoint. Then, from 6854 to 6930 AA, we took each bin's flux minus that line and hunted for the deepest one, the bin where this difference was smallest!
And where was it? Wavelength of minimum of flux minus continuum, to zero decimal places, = 6868 AA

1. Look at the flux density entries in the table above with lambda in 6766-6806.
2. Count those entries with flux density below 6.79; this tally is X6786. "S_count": 5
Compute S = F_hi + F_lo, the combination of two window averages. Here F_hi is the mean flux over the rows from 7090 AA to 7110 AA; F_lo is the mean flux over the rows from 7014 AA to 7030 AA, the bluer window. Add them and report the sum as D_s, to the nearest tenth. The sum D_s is 13.4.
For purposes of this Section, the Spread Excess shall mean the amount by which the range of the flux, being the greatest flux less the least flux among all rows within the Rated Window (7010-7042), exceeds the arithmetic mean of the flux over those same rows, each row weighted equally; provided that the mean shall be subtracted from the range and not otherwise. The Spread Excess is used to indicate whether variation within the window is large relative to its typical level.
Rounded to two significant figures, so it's -6.3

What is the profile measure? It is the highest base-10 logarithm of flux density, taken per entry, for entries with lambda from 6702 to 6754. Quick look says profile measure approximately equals 1.040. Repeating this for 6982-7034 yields 0.868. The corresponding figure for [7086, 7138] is 0.851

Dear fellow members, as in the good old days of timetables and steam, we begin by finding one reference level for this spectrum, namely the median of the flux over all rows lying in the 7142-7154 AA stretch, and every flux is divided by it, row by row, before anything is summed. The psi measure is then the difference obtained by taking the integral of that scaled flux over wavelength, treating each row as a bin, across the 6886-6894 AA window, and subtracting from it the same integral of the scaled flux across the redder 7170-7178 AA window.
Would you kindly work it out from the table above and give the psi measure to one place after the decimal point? 0.8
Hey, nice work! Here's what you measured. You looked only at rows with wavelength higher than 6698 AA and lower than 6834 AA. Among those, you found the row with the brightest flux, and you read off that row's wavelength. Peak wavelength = 6716 AA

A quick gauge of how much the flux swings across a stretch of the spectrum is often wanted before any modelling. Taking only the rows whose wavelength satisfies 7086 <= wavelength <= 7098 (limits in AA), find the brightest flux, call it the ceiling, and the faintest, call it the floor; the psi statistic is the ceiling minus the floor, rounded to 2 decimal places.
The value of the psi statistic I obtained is 0.41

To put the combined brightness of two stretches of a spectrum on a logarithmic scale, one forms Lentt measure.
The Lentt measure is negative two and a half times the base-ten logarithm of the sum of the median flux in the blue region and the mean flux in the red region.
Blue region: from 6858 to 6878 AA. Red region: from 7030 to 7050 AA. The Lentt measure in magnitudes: -2.83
